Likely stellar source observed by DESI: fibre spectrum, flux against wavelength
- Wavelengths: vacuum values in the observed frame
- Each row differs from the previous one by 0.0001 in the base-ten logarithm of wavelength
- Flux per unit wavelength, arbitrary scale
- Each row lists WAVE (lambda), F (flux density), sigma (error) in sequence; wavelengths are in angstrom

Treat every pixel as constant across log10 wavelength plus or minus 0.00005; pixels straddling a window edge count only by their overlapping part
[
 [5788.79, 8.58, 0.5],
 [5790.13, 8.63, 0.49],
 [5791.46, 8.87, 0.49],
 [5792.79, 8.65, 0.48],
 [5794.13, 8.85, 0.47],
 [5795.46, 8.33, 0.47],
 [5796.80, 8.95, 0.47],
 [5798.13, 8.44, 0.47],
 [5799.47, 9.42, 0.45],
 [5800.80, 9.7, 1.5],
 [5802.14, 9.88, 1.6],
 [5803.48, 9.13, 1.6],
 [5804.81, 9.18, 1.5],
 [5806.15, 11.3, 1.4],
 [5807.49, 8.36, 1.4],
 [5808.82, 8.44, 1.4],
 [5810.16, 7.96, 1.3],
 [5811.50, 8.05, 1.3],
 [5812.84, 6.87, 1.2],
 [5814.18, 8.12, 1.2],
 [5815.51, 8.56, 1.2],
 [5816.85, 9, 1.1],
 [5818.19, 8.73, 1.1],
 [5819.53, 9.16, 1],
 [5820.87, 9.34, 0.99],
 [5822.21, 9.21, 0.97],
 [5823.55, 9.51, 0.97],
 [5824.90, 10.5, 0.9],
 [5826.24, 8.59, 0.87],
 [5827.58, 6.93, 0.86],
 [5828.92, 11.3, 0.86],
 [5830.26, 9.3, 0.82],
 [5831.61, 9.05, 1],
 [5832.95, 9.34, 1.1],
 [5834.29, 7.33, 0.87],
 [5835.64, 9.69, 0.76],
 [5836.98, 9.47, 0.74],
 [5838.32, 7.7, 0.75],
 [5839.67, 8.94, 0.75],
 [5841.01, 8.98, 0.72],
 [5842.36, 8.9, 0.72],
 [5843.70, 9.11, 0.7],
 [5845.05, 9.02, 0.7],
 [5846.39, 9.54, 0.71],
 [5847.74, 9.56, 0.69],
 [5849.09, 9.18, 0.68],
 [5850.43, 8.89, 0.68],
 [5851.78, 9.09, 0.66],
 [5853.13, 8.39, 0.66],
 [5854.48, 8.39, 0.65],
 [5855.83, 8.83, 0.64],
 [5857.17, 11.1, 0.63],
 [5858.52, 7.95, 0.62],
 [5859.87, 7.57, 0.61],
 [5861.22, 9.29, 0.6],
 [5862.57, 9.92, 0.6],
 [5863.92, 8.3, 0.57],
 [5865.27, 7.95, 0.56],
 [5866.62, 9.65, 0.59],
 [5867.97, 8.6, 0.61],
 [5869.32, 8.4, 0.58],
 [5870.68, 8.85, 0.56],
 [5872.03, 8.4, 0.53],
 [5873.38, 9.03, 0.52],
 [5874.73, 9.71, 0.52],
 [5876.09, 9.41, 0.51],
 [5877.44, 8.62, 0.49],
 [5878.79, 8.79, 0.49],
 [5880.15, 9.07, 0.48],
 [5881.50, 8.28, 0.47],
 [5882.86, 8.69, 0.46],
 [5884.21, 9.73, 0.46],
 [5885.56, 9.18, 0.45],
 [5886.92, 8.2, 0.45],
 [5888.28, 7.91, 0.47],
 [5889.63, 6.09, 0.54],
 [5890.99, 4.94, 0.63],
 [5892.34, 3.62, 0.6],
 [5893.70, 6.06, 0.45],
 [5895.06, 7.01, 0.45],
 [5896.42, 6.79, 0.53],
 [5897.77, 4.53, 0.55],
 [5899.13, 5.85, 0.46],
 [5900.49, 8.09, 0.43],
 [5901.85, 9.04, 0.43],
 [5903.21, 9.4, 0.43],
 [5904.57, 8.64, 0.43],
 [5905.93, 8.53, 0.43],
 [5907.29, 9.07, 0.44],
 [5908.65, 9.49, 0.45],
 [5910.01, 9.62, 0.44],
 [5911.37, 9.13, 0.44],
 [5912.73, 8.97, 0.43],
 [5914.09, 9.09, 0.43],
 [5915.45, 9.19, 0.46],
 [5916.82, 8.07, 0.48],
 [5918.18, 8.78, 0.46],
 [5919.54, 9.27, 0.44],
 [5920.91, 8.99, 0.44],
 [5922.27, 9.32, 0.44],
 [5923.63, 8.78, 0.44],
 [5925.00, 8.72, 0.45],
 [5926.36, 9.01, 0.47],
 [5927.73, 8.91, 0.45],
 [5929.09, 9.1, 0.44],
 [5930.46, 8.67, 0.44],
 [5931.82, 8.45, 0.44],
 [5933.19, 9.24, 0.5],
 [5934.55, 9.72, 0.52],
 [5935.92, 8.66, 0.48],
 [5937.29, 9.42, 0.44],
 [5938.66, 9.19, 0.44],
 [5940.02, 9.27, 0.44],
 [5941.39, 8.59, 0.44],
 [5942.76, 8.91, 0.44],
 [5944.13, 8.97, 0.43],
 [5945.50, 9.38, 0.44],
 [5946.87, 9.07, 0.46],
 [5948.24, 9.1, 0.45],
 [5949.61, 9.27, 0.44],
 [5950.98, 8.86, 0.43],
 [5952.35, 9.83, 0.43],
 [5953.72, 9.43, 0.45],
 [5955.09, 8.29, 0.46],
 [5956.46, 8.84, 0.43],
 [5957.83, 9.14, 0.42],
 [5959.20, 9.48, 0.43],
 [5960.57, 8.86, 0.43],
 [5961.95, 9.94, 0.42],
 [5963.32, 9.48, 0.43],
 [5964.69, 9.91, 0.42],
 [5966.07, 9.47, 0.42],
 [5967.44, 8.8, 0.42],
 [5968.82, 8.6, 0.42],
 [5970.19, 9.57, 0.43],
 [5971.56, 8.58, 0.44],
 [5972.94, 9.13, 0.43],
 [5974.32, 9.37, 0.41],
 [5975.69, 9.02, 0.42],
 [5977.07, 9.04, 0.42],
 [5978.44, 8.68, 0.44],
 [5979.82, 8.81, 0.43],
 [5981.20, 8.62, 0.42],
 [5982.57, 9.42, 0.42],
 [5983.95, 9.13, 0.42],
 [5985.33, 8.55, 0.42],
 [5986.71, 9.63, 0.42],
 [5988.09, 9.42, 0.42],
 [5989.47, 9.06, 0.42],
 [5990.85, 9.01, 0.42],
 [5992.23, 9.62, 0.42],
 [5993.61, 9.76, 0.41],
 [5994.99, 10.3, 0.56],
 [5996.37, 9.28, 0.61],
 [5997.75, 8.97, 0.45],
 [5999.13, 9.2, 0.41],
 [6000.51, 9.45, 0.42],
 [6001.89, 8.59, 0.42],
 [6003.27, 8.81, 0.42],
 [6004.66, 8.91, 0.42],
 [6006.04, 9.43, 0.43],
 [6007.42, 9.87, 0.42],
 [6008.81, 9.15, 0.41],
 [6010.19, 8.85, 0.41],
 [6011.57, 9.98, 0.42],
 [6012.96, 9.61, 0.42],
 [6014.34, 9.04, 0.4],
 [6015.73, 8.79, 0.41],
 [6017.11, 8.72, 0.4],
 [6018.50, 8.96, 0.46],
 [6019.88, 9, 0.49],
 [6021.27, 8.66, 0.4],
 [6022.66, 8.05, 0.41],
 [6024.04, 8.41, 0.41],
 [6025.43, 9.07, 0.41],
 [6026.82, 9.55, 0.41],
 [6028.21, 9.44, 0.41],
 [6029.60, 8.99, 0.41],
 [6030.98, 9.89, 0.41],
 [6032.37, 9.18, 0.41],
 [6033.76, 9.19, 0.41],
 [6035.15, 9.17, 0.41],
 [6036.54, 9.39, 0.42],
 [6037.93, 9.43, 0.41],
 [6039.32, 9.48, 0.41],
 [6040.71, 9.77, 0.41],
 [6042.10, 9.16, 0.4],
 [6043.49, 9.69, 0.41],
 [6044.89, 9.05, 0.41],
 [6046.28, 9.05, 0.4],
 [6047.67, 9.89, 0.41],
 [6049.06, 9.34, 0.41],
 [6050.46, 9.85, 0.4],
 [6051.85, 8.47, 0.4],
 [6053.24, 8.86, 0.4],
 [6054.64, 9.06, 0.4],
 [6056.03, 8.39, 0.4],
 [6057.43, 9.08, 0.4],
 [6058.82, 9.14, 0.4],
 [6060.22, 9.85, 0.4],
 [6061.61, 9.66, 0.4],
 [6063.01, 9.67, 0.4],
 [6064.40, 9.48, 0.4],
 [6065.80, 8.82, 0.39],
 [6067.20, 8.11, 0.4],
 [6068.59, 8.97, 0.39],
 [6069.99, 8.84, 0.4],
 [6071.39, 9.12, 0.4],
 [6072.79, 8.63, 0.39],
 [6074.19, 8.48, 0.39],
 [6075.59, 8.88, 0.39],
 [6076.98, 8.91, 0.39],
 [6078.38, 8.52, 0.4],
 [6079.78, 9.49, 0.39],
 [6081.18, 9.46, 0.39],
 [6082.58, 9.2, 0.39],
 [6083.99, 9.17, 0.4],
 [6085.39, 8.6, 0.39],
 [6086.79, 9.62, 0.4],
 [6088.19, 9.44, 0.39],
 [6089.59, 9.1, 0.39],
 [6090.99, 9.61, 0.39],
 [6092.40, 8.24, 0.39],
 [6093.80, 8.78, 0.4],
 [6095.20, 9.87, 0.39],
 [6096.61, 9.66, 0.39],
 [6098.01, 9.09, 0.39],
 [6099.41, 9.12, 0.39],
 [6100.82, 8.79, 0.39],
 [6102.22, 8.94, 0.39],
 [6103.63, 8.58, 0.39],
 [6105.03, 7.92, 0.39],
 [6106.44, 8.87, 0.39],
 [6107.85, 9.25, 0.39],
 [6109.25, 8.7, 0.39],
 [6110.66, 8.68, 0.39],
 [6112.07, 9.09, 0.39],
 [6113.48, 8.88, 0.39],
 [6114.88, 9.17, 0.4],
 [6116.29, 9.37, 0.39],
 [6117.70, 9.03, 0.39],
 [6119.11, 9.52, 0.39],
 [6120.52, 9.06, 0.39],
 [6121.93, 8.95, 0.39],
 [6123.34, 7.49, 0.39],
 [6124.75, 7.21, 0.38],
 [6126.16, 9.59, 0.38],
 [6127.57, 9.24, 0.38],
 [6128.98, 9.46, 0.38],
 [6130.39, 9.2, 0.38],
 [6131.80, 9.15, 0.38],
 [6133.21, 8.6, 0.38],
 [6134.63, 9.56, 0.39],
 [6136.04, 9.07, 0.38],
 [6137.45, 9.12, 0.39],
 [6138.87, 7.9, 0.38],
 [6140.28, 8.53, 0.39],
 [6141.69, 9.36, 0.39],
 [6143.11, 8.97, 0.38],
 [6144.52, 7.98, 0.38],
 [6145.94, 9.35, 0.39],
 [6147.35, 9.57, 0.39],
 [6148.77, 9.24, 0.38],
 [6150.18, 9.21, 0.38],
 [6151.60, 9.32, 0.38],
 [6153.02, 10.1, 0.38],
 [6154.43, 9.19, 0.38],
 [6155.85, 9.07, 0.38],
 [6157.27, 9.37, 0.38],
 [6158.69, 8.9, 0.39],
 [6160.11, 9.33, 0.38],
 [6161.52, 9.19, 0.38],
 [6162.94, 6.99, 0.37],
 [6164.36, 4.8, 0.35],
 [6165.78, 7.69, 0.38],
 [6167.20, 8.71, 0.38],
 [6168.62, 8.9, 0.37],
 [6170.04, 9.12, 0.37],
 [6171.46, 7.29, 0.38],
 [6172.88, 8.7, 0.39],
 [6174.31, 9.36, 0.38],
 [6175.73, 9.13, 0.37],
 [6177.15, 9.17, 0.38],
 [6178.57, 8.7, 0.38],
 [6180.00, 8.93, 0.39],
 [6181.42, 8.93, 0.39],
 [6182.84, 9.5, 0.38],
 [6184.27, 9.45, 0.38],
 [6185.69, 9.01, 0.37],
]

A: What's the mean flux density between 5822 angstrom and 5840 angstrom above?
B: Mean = 9.06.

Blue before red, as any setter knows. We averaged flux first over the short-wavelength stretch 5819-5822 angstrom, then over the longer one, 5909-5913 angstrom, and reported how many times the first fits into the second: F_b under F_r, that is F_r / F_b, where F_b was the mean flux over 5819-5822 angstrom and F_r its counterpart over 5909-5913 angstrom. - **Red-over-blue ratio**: 1.00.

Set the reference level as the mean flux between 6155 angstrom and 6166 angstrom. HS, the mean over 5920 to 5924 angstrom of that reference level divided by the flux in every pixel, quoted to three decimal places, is 0.905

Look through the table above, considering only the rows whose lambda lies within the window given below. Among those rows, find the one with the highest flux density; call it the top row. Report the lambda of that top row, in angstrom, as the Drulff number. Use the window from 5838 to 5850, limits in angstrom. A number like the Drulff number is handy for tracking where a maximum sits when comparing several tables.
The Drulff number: 5847.74 angstrom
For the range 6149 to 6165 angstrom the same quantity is 6153.02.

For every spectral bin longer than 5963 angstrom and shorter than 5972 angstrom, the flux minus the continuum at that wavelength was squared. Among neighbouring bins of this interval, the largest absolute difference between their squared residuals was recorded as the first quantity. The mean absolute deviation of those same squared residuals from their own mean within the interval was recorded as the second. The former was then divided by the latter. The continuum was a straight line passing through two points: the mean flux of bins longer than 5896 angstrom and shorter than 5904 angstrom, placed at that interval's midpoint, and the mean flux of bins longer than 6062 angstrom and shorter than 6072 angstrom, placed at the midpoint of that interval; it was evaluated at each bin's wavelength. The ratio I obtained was 1.9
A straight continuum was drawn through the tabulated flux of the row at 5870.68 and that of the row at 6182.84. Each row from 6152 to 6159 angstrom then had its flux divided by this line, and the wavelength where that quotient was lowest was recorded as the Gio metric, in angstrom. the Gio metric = 6158.69 angstrom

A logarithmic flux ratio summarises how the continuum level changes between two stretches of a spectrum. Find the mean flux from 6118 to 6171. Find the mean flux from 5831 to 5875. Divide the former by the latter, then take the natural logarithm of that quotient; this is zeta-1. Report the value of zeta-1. -0.011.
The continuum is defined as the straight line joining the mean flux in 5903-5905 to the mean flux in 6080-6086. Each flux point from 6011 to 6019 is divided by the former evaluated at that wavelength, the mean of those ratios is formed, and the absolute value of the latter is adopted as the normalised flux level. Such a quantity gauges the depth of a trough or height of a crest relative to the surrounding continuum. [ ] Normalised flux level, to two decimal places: 1.01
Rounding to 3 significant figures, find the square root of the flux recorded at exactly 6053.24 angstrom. 2.98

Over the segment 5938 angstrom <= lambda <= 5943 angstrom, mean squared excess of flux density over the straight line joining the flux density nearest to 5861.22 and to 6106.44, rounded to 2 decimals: 0.10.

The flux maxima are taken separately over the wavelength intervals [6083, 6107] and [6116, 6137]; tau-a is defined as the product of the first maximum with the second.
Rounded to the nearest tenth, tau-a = 94.7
